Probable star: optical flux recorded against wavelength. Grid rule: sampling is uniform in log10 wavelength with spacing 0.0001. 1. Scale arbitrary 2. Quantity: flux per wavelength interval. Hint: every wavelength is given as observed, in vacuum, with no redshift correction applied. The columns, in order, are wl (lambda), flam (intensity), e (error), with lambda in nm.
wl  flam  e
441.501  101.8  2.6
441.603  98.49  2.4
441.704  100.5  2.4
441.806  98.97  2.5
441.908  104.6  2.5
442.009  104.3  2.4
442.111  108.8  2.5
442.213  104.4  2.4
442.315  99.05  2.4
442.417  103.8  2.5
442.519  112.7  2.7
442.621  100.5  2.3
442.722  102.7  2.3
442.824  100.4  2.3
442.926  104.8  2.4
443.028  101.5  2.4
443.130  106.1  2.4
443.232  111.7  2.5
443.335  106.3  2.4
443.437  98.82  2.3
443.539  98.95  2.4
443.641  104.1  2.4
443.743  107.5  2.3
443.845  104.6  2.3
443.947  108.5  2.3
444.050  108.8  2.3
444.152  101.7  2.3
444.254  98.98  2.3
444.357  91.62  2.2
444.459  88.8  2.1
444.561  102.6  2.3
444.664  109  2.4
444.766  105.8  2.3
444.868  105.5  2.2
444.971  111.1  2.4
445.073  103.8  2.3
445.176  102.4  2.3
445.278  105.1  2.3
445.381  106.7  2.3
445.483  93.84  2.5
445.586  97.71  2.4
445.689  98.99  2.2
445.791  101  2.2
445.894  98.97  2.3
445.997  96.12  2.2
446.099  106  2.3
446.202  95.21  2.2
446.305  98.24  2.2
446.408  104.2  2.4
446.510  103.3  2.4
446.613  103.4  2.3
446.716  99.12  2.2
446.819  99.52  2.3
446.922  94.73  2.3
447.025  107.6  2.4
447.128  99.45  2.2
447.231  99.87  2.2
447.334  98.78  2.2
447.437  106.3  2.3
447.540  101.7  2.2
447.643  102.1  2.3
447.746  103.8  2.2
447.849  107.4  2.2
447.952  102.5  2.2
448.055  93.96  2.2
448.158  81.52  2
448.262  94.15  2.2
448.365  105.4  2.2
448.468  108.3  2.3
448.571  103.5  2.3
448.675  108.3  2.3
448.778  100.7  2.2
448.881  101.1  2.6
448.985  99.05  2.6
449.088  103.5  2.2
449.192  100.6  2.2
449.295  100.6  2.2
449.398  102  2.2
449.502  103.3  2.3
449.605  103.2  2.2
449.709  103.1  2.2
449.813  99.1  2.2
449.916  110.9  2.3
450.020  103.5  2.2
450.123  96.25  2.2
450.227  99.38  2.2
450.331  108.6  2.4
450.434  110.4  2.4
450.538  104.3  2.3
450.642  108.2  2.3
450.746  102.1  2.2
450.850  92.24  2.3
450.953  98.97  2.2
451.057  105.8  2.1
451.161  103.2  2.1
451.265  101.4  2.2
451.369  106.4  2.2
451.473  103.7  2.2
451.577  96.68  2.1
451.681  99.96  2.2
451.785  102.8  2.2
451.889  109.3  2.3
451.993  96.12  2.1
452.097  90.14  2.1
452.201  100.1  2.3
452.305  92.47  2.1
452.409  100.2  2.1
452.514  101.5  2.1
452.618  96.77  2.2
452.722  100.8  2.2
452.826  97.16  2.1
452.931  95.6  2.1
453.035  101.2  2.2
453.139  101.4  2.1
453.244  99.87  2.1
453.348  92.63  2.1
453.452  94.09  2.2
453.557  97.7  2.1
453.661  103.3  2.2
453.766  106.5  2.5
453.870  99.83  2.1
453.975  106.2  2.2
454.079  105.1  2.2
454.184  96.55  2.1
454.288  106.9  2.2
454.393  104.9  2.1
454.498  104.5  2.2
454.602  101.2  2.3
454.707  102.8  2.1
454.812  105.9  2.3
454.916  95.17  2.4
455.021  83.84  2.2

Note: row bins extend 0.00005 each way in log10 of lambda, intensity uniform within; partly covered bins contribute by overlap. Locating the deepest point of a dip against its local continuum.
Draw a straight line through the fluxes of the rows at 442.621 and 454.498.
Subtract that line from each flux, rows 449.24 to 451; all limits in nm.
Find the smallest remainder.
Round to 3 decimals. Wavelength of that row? 450.850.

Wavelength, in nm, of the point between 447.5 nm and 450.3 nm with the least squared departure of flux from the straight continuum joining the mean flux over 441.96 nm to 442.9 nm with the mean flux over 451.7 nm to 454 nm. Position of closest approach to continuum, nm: 448.881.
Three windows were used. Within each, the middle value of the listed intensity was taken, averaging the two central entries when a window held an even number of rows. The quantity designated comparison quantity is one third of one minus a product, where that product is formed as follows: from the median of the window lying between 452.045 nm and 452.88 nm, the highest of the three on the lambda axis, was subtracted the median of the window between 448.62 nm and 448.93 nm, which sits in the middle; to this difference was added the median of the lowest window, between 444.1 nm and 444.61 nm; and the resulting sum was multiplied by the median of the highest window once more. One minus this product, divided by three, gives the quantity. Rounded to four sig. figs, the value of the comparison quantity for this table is -3173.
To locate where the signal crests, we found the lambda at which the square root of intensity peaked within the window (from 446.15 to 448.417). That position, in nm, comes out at 447.025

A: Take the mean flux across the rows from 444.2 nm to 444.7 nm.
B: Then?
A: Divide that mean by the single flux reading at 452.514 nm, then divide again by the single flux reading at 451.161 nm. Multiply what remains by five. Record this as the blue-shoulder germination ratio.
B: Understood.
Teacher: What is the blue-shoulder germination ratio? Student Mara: 0.047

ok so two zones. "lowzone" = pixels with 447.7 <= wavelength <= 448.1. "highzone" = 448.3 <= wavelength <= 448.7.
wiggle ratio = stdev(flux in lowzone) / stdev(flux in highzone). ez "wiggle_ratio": 2.42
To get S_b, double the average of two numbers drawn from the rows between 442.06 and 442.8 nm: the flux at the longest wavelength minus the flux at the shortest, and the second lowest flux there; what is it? 94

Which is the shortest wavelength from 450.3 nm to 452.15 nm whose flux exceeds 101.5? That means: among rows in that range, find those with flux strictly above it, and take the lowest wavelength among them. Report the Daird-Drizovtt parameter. 450.331 nm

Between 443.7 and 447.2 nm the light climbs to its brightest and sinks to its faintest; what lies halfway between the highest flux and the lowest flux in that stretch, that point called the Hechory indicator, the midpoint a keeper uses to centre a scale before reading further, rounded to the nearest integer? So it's 100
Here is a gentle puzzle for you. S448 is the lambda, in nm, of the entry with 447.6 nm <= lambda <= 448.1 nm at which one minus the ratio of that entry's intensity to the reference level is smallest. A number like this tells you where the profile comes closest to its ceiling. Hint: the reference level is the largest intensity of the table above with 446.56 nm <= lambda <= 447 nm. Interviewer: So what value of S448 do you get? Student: 447.849 nm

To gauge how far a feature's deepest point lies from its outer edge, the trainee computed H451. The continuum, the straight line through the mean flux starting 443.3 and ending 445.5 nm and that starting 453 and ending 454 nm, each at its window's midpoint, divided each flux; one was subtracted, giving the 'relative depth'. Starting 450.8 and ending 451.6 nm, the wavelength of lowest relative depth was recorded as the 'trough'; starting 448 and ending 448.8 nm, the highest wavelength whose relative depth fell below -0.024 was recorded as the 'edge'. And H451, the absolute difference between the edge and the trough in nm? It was 2.59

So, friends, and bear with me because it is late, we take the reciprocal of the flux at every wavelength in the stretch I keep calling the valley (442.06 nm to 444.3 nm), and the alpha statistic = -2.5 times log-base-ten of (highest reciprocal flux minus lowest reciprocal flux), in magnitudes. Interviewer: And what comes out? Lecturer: 7.3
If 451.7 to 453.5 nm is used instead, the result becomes 6.8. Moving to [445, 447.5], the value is 7.2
